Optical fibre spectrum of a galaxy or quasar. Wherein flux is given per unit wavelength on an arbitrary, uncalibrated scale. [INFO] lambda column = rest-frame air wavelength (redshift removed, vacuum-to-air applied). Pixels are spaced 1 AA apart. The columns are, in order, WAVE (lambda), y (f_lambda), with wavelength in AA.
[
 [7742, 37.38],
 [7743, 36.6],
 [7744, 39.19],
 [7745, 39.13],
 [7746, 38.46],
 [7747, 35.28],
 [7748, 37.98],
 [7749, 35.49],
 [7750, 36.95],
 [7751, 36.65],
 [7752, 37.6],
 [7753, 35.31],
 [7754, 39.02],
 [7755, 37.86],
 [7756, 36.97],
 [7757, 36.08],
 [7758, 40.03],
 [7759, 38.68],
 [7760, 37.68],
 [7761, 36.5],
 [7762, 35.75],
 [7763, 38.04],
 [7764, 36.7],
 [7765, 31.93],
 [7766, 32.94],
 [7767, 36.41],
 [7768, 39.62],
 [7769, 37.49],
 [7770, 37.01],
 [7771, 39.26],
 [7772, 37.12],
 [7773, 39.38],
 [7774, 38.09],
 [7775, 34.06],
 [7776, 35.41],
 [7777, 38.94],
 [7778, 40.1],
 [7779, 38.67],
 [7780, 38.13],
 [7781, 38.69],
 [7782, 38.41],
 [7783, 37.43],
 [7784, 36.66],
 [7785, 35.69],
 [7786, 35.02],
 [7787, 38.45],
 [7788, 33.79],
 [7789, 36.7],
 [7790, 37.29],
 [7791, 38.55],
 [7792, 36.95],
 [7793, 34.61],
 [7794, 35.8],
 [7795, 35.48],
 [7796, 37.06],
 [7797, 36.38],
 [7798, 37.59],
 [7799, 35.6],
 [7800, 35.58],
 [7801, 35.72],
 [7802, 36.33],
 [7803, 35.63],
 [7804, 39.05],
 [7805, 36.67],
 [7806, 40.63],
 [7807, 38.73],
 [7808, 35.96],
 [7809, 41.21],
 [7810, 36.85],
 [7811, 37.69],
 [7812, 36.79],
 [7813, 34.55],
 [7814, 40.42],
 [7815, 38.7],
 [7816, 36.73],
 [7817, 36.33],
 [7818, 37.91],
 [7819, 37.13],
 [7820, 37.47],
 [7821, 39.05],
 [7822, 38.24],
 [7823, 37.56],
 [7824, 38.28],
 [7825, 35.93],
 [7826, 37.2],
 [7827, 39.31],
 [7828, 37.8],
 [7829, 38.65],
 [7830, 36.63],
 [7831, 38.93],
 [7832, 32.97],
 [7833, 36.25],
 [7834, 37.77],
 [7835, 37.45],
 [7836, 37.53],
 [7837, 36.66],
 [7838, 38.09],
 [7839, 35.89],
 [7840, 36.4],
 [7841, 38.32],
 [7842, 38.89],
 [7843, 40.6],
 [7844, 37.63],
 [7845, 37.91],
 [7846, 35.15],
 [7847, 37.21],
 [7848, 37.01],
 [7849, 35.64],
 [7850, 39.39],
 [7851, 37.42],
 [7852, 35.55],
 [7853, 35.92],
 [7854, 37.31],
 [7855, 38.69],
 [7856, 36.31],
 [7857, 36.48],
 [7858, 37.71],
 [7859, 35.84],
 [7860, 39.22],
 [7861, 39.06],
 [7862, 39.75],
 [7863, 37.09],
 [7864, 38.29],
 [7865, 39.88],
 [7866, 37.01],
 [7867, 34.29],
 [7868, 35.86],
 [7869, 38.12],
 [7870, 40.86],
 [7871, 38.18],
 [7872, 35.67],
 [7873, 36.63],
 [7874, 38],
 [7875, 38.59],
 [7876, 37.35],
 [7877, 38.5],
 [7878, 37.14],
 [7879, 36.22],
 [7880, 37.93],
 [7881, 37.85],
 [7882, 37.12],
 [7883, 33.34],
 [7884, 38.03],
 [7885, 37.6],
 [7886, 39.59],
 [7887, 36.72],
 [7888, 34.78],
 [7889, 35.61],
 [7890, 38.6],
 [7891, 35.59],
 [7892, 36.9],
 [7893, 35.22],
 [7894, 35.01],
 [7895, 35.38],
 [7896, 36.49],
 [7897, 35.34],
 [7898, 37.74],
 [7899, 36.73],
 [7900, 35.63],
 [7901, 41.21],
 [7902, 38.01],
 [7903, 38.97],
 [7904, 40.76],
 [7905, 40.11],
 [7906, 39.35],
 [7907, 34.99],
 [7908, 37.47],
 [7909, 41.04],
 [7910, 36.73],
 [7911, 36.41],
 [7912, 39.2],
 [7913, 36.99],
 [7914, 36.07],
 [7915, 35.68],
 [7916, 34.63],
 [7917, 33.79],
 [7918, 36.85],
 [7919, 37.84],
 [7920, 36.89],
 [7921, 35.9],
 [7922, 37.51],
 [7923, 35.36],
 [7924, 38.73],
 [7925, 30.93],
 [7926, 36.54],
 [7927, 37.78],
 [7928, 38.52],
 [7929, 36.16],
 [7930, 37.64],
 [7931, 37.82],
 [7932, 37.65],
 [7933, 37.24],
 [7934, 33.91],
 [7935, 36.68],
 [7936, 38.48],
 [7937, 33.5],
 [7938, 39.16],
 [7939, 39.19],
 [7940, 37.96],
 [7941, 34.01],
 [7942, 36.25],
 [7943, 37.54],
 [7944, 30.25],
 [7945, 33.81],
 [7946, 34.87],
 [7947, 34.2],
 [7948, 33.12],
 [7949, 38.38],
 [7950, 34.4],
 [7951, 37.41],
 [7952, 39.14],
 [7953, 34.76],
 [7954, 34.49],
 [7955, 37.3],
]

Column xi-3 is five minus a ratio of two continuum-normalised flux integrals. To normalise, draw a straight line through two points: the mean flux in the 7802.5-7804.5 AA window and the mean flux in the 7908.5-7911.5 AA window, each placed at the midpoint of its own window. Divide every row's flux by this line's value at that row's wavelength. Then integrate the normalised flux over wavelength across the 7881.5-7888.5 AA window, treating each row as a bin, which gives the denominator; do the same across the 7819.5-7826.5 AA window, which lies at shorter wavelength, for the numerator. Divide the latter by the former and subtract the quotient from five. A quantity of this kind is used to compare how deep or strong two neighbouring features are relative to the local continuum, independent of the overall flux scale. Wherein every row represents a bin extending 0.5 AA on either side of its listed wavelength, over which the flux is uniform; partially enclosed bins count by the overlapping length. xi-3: 3.96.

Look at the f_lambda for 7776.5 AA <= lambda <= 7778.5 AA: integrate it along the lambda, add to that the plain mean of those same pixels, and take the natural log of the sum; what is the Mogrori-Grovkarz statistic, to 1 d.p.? 4.8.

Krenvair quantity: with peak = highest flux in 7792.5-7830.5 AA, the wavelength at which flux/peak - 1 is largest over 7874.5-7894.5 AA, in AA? 7886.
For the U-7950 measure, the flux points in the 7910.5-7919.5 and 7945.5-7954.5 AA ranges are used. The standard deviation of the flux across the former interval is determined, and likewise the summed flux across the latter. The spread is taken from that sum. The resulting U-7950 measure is 319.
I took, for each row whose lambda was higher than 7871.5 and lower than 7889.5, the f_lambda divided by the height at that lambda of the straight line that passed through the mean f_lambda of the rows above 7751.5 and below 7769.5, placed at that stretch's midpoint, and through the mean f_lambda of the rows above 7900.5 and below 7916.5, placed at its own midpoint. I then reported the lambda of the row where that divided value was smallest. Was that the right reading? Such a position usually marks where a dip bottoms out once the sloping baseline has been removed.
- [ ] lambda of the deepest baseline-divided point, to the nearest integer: 7883 AA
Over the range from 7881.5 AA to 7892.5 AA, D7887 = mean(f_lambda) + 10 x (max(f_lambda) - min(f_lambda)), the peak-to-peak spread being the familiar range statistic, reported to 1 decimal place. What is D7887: 99.2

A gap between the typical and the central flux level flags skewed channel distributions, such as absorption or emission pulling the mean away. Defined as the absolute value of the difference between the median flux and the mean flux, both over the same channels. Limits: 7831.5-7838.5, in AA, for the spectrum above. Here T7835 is 0.78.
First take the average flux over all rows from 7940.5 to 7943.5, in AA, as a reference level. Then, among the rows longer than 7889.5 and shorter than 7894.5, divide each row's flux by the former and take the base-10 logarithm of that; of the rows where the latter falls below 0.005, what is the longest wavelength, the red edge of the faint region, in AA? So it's 7894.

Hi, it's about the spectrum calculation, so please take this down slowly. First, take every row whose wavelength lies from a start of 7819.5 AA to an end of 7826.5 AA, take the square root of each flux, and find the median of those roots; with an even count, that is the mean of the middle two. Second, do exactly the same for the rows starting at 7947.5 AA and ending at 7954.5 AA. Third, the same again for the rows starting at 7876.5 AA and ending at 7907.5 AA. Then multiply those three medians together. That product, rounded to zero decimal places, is 220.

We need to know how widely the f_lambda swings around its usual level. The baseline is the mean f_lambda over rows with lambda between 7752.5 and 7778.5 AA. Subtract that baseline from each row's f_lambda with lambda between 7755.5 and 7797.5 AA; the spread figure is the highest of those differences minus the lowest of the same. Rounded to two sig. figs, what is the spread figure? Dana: 8.2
